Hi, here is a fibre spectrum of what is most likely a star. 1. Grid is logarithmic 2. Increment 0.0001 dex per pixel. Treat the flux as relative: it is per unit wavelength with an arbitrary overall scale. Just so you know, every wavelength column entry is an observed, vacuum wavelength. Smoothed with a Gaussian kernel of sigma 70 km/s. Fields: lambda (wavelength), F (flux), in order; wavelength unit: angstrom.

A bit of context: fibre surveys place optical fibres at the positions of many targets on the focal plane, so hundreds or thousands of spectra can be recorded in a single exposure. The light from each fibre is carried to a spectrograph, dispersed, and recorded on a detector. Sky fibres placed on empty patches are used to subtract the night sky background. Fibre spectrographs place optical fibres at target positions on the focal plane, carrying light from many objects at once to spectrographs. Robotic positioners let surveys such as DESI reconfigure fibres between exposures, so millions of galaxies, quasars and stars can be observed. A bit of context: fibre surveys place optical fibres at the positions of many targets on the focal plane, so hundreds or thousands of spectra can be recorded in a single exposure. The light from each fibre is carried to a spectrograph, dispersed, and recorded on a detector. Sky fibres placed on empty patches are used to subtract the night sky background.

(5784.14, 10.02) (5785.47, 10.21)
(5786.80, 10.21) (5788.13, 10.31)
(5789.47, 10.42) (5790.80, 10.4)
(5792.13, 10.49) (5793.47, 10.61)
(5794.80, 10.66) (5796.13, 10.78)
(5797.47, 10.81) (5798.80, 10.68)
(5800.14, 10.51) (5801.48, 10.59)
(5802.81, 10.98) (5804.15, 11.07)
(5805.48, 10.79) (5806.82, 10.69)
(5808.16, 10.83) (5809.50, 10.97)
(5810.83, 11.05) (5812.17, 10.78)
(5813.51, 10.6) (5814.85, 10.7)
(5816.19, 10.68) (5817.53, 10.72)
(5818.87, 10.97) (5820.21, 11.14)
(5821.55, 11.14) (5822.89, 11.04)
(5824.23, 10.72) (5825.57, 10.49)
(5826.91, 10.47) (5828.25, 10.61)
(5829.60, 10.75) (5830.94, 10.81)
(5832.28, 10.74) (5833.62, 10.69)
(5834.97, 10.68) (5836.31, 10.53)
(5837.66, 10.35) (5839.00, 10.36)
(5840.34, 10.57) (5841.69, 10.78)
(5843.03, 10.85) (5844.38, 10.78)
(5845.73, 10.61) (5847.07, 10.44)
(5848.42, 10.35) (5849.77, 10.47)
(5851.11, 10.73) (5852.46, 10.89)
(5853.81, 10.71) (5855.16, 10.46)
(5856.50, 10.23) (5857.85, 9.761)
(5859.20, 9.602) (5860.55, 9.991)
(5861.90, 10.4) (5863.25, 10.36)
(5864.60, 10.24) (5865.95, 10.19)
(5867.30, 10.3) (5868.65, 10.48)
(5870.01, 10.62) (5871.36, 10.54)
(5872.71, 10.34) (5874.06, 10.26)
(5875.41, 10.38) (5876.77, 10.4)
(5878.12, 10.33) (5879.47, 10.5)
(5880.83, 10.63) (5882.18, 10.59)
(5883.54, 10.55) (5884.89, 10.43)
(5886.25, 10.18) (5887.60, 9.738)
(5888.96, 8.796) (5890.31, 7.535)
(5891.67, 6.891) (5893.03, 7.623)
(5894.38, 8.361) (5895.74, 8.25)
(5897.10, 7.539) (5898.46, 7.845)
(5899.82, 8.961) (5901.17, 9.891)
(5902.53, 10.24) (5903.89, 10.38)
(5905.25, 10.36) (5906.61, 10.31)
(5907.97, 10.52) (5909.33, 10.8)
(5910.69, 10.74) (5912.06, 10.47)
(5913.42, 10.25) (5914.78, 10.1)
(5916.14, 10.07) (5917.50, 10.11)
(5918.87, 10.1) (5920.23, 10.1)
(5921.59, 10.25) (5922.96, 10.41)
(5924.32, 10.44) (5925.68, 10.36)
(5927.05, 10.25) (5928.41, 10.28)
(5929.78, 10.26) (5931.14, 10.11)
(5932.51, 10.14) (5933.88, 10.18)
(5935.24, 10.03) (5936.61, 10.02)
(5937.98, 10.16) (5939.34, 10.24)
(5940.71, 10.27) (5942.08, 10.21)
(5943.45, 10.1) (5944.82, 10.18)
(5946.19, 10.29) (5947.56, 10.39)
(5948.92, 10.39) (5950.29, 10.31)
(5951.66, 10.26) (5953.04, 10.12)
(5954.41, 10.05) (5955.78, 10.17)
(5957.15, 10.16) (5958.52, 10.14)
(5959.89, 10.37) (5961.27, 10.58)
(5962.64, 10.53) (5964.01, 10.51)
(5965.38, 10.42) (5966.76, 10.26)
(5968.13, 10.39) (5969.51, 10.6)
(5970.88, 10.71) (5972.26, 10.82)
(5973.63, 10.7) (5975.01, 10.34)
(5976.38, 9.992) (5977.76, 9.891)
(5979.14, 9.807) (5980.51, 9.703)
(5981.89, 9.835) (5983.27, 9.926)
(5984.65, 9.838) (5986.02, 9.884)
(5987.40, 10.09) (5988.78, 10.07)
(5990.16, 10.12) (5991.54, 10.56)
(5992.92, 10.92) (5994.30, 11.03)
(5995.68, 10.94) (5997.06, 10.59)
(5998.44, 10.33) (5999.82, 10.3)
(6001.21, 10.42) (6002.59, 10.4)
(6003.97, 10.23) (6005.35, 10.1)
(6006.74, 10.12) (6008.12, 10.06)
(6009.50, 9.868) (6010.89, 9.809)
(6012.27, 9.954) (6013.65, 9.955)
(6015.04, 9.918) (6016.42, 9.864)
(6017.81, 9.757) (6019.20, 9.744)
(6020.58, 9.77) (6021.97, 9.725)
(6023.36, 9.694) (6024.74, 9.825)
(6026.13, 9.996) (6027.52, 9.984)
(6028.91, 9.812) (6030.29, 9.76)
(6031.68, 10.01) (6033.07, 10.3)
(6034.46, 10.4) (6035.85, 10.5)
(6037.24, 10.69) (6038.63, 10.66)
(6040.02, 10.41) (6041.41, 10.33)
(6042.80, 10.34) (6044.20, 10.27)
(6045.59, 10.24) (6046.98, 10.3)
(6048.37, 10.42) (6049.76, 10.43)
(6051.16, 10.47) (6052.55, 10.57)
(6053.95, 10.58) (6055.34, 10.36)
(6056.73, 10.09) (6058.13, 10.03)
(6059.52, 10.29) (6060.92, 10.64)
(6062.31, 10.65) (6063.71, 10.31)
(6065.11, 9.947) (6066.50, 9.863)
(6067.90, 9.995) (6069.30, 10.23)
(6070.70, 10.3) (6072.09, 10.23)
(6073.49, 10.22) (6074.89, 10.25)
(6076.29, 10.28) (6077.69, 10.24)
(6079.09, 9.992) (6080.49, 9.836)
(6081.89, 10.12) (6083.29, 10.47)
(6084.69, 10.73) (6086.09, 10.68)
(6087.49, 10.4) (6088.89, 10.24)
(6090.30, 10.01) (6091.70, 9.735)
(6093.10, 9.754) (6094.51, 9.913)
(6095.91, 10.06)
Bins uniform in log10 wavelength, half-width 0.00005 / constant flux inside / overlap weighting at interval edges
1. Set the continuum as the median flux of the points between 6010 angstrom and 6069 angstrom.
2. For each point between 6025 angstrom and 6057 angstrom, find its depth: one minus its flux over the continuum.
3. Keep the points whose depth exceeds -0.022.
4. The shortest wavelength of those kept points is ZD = 6026.13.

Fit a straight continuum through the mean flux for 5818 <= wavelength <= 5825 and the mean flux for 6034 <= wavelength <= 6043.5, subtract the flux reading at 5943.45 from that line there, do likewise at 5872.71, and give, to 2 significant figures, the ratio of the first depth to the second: 1.1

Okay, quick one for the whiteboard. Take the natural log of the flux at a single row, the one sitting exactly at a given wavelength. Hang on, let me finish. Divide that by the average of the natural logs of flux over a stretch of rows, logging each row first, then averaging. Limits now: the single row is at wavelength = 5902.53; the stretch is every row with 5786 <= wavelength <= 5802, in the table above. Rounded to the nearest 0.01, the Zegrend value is 0.99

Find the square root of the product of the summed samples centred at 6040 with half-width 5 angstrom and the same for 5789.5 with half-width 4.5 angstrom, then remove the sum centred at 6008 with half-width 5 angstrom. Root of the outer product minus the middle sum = 2.8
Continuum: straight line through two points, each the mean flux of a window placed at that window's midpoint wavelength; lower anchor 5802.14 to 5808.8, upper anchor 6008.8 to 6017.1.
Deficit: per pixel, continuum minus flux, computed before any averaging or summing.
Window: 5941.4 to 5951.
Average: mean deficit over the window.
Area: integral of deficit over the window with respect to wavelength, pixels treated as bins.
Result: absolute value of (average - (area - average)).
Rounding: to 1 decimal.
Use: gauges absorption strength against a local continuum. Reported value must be 0.4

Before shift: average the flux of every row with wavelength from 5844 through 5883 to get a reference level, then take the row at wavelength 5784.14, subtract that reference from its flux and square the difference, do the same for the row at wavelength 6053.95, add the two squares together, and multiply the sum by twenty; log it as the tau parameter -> 3.5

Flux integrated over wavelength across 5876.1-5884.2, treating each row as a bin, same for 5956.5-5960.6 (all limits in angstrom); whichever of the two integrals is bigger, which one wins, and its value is 85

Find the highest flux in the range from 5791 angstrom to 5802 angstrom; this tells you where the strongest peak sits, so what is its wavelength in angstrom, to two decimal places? 5797.47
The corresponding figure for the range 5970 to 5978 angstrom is 5972.26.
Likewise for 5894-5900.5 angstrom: 5899.82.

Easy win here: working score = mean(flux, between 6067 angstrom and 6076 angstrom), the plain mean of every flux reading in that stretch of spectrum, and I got 10.2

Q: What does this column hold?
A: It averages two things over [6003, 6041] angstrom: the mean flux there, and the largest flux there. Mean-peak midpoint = 10.4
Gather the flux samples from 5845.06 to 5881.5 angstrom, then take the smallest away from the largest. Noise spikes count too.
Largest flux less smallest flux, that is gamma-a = 1.29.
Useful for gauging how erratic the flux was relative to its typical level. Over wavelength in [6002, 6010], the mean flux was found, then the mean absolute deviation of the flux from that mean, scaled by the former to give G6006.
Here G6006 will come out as 0.012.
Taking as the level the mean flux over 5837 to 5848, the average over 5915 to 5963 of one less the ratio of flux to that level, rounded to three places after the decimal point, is 0.034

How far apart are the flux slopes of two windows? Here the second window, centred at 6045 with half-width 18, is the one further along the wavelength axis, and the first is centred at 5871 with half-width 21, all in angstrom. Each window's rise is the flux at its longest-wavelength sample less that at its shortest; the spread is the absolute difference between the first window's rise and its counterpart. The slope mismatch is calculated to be 4.5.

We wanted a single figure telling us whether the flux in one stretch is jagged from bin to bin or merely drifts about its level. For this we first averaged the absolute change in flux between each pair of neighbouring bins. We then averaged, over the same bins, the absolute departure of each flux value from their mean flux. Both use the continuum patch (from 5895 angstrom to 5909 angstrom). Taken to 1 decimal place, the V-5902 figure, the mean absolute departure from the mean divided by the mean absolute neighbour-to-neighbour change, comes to 2.4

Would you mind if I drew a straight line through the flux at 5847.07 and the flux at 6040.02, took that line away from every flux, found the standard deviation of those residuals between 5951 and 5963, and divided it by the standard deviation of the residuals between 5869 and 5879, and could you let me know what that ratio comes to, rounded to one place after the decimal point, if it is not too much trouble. 1.5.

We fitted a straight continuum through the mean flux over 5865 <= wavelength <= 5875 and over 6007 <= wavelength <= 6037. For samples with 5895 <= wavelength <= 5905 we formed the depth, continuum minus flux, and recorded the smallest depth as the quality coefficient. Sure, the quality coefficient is -0.09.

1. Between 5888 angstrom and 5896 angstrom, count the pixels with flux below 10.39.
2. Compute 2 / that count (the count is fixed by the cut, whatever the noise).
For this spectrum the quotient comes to 0.33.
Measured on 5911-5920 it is 0.40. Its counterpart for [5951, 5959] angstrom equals 0.33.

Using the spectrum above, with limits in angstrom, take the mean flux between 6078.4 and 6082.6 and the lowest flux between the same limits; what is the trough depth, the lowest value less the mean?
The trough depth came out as -0.15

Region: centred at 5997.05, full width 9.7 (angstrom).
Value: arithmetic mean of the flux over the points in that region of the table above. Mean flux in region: 10.6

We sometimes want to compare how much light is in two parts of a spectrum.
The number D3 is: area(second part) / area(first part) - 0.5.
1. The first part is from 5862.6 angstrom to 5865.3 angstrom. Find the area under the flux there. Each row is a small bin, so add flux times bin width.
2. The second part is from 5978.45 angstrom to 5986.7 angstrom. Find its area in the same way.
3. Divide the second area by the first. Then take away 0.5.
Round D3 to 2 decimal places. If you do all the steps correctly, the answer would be 2.42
